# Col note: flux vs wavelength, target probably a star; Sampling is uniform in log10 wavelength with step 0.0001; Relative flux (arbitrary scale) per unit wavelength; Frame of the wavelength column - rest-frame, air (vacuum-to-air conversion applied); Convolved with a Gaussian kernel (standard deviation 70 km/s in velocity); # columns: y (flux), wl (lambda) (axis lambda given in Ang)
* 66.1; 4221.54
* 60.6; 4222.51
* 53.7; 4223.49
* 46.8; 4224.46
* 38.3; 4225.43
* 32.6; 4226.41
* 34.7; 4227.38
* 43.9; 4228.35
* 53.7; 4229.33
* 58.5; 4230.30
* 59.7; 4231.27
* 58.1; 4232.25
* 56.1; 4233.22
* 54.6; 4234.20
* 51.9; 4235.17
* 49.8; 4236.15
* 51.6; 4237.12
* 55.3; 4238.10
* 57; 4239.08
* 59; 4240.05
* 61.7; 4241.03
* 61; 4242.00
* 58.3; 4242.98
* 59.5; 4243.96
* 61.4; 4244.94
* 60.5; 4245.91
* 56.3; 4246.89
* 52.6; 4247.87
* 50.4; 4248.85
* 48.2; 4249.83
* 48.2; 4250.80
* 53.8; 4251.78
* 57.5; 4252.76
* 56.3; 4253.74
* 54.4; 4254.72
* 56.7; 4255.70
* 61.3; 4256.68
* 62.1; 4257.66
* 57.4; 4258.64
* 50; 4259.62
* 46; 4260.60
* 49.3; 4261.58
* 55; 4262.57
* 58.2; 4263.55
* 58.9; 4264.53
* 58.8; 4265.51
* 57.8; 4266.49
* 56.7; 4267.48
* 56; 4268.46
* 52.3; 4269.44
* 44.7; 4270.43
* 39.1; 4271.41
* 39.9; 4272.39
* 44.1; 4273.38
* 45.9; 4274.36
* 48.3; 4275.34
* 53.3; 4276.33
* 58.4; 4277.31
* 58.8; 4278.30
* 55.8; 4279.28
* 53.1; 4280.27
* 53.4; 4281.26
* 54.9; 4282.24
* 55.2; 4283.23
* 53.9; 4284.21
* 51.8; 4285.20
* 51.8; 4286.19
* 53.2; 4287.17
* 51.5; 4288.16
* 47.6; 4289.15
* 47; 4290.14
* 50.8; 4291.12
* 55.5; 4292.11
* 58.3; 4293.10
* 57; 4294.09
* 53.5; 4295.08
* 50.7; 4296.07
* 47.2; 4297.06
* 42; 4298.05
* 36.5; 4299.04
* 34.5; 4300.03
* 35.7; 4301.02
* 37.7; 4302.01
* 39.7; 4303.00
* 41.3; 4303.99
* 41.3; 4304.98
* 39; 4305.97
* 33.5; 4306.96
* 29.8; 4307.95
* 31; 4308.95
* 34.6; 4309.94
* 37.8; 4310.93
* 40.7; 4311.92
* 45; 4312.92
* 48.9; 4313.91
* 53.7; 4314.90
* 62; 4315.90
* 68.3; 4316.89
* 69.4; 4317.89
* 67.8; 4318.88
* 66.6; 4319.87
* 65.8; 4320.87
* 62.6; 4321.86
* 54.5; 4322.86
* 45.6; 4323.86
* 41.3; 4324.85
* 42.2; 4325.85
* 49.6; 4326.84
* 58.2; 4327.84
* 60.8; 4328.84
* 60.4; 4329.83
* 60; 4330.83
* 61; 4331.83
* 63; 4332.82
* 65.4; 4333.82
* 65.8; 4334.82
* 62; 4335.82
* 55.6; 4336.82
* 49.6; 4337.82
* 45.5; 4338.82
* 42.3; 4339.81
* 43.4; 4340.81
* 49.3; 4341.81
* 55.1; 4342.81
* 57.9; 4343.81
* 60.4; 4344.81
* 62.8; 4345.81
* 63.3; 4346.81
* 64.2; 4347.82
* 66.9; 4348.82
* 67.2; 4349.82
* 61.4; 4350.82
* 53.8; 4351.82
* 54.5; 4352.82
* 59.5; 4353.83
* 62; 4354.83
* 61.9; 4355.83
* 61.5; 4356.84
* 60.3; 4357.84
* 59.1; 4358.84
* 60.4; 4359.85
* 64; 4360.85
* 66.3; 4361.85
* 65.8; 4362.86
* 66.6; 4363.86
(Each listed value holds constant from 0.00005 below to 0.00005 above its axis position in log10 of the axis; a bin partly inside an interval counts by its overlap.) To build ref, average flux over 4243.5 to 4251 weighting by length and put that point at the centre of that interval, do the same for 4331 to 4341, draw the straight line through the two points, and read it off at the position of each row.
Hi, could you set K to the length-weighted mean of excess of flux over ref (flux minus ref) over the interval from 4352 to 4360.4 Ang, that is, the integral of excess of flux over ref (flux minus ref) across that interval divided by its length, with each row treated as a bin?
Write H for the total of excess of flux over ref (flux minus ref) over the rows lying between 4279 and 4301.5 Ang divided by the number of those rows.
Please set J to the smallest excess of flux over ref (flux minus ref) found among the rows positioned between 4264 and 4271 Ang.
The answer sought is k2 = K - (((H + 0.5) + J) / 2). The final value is 11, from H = -5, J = -10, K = 4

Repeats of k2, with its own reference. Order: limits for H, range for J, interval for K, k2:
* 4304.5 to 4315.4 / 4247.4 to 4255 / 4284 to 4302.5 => 4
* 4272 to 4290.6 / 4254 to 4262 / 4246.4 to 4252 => 3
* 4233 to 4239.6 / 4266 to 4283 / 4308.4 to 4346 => 7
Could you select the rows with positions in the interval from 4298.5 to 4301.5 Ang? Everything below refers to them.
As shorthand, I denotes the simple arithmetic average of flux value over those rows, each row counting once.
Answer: 36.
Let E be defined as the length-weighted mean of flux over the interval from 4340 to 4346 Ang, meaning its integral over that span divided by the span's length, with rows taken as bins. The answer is 53.8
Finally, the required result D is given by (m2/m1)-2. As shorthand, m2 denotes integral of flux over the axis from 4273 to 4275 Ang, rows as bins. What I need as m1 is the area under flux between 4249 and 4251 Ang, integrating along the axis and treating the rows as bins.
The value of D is -1.07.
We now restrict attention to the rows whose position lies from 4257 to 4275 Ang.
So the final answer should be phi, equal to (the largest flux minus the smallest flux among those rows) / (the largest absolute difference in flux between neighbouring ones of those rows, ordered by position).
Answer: 3.0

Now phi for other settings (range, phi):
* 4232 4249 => 2.8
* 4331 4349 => 3.8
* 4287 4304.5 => 4.3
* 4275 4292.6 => 2.3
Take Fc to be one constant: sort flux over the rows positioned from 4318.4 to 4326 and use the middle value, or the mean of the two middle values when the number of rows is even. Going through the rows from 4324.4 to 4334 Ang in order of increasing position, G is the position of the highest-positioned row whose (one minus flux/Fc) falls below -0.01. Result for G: 4333.82 Ang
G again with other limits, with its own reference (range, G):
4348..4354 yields 4353.83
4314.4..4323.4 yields 4321.86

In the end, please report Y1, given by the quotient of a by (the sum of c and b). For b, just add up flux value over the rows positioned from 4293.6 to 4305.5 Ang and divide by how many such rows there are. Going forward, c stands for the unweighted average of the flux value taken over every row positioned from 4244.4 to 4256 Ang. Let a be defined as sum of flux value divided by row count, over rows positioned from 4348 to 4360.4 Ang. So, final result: 0.62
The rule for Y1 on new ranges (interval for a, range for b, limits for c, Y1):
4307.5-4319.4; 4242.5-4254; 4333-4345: 0.45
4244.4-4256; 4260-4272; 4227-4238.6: 0.52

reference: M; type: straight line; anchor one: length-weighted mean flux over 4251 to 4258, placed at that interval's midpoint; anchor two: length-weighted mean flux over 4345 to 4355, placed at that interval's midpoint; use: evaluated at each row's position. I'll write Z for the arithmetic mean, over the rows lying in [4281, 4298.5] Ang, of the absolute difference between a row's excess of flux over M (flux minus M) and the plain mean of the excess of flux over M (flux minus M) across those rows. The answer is 3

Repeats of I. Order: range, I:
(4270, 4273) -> 41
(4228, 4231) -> 52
